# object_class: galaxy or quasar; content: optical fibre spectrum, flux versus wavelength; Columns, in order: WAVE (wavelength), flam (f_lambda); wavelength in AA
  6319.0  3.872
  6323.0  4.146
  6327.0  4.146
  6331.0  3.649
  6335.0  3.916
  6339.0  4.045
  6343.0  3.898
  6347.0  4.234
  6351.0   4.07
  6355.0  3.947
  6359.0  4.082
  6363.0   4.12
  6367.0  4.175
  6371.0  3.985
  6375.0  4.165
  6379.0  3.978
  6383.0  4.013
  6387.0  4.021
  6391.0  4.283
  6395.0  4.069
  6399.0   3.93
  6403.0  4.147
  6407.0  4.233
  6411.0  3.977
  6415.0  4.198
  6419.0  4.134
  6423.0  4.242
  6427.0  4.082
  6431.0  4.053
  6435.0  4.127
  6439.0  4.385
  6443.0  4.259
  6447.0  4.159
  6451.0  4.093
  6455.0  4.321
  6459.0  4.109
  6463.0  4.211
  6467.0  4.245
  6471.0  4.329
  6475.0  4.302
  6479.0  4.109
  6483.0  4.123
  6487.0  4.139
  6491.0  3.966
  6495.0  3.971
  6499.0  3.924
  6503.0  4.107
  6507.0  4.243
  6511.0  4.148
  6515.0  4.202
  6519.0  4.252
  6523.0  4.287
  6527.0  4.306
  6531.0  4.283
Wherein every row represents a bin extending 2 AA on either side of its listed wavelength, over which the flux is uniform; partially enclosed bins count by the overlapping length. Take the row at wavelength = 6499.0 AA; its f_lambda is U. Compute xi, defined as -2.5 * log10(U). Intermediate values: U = 3.924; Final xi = -1.48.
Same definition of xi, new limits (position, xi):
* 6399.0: -1.49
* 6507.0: -1.57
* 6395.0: -1.52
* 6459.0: -1.53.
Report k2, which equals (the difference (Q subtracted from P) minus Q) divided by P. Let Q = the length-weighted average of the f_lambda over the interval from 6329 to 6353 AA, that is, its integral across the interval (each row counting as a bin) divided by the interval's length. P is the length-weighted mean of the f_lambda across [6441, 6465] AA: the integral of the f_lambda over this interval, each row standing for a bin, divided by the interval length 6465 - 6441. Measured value -0.89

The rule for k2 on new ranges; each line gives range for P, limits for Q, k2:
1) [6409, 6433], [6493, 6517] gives -0.99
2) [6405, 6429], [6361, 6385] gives -0.97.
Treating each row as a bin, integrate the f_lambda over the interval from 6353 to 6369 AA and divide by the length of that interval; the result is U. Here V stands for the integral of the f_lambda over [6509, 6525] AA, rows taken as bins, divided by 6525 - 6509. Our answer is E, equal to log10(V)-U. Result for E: -3.455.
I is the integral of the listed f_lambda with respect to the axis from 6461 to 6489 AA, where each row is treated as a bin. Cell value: 118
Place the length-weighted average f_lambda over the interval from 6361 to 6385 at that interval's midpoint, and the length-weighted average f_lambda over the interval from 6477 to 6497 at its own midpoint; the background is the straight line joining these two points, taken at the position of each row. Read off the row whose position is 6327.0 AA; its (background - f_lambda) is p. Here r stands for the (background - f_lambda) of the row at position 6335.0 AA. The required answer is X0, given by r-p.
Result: 0.23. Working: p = -0.07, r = 0.16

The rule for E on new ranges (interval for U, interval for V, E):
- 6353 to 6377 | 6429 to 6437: -3.467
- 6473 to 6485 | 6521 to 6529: -3.545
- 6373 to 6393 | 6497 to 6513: -3.479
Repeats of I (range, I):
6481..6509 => 114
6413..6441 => 117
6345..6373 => 114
